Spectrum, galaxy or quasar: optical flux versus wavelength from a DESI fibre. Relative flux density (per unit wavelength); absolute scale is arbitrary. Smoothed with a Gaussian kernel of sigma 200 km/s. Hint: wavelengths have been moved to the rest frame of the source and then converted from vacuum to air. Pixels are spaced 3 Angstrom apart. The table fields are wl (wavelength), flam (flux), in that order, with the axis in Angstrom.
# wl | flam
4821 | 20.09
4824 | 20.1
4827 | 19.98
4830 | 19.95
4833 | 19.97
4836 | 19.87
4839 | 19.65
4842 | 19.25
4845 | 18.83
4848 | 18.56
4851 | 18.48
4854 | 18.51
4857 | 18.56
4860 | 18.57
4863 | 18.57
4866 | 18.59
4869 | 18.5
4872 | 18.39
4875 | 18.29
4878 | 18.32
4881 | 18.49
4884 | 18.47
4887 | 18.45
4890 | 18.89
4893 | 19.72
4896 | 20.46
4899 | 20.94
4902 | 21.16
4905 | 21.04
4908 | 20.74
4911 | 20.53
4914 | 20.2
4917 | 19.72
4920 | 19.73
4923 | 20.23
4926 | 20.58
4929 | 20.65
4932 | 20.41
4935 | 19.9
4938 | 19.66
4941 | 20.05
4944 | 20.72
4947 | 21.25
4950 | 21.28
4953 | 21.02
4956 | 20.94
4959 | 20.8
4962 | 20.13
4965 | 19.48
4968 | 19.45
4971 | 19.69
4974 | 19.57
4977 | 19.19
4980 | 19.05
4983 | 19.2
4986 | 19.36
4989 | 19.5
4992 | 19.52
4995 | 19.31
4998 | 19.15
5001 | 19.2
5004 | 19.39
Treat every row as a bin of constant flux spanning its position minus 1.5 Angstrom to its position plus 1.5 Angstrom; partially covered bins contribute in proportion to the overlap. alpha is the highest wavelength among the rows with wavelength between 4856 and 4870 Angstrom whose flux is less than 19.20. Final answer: 4869 Angstrom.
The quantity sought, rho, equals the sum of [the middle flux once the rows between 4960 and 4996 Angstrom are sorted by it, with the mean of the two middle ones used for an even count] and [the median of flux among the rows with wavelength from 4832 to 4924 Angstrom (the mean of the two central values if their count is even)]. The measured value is 38.4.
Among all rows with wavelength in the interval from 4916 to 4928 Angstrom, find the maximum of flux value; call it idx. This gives 20.58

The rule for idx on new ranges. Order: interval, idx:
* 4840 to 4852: 19.25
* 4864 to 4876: 18.59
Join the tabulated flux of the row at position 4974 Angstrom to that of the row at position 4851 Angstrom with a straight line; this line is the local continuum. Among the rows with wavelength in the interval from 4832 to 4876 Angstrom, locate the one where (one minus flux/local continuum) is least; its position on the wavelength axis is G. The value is 4833 Angstrom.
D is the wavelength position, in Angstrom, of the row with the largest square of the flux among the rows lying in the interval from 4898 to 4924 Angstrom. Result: 4902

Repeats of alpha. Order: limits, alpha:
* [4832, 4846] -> 4845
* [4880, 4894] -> 4890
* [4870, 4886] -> 4884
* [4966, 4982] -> 4980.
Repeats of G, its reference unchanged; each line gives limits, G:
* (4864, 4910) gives 4902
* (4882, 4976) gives 4902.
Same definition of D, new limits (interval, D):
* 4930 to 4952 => 4950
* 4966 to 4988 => 4971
